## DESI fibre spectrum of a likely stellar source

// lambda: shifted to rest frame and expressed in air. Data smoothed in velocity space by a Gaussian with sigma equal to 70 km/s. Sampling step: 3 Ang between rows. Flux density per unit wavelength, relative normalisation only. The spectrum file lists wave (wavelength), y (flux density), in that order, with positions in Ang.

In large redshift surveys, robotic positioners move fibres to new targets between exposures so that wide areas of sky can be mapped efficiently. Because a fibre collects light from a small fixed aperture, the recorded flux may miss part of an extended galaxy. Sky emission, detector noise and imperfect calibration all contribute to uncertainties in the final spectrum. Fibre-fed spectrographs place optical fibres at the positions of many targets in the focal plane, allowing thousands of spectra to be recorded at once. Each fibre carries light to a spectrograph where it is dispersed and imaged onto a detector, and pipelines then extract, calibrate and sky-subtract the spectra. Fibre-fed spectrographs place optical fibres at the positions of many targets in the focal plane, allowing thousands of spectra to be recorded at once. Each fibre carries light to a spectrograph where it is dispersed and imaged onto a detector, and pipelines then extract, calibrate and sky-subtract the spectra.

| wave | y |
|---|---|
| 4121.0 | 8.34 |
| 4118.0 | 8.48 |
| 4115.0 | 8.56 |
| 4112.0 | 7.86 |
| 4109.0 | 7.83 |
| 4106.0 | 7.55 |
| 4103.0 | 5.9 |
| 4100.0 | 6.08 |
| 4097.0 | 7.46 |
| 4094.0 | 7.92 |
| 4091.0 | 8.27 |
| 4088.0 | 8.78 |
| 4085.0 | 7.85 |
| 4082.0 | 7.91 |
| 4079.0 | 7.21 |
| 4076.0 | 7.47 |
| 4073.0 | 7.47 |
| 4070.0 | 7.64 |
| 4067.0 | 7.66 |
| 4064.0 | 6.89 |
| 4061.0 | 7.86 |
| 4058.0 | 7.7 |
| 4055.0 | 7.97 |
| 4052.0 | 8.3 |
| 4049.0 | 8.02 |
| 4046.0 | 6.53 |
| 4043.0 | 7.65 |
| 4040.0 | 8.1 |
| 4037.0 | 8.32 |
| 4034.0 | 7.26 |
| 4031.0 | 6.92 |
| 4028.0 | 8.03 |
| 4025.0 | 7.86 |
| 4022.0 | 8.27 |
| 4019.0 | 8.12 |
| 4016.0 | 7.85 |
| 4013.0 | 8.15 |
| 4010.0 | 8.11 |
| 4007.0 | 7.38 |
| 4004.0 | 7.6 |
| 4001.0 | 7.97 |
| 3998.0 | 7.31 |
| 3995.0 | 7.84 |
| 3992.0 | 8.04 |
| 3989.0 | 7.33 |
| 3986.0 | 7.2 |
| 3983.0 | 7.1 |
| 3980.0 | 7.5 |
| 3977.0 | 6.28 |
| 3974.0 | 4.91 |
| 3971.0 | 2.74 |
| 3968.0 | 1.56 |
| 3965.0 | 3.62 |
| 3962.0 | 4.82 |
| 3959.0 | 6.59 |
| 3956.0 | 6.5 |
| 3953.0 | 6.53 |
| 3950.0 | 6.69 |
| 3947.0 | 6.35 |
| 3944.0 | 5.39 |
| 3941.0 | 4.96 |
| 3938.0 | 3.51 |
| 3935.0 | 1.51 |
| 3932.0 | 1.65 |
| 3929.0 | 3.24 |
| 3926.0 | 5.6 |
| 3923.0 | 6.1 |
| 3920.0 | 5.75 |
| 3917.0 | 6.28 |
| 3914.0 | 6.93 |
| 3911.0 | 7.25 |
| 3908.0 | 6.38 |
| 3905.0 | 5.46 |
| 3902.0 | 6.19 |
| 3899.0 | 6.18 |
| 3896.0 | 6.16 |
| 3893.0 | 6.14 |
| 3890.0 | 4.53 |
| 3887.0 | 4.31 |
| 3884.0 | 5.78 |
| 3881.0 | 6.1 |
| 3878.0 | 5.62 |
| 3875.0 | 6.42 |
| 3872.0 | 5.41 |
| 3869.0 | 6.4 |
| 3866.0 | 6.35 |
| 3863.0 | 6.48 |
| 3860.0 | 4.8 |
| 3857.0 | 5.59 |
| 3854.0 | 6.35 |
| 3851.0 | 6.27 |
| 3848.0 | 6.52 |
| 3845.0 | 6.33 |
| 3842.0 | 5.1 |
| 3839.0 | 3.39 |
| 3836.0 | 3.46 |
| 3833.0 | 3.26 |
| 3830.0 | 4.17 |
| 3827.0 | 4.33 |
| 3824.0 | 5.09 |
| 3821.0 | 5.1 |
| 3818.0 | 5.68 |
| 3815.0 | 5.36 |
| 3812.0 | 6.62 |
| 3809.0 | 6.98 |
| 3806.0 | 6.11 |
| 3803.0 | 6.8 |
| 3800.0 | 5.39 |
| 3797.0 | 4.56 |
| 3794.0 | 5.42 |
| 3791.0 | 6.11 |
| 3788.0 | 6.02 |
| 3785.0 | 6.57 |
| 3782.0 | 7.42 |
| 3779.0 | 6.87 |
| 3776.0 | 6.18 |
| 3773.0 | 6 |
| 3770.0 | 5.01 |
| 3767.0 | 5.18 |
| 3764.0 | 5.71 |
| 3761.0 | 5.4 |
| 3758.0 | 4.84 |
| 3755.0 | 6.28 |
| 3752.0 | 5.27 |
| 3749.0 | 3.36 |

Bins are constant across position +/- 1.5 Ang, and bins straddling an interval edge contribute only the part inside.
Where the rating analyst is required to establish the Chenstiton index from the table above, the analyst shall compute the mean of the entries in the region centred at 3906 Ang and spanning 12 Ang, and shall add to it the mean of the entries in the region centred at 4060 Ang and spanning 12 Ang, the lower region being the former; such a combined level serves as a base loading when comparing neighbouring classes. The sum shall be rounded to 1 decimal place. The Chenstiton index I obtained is 13.9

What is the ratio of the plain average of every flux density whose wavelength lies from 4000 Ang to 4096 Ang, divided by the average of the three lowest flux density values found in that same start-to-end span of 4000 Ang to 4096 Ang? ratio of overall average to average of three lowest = 1.15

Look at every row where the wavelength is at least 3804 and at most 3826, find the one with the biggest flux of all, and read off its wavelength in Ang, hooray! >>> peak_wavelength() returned 3809.0 Ang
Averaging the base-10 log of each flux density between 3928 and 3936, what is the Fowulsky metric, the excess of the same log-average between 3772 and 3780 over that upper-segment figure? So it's 0.50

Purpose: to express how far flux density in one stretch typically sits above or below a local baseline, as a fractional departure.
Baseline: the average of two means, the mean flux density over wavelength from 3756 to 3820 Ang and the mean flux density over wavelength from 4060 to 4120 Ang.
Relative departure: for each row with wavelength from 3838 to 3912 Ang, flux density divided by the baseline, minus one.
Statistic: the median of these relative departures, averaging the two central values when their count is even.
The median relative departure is -0.09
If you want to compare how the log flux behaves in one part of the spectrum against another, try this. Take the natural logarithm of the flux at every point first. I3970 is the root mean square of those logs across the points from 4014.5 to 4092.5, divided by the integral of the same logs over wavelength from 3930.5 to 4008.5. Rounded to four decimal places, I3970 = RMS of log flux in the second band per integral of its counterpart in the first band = 0.0160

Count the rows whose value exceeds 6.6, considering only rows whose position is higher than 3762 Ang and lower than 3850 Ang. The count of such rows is 5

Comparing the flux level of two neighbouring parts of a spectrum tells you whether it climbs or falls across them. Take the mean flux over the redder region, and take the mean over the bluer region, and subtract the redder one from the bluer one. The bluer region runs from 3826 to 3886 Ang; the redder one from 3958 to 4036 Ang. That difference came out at -1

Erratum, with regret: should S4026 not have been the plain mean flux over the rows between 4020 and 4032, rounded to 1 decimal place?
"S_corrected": 7.8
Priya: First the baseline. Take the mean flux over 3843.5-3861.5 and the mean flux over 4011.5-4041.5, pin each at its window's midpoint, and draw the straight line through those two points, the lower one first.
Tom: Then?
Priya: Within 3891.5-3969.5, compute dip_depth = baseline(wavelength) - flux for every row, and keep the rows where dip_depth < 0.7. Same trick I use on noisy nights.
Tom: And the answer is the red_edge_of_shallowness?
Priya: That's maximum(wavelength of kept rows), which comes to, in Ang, 3959.0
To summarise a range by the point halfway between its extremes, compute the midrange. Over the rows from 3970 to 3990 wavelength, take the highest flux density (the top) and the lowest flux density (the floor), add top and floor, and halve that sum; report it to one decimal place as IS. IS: 5.1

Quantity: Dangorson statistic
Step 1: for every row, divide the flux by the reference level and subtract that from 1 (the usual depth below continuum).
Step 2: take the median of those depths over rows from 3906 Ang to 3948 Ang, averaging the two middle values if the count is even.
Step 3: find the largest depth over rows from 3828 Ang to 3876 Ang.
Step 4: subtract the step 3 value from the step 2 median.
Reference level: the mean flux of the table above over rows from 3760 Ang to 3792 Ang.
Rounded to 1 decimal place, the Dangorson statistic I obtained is -0.4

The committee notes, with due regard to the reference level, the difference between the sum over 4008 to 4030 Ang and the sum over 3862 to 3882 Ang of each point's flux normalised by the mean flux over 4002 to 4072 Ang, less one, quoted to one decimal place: 1.8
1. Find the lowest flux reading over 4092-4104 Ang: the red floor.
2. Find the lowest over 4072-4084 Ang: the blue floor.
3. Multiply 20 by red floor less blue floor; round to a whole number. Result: -26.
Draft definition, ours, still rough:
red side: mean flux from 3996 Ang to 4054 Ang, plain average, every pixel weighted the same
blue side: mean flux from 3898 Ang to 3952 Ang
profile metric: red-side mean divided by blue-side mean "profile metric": 1.47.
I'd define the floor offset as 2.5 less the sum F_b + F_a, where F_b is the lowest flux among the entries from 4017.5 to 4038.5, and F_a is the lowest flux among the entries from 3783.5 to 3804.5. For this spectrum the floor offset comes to -8.98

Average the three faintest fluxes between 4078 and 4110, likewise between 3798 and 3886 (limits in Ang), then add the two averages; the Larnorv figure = 9.8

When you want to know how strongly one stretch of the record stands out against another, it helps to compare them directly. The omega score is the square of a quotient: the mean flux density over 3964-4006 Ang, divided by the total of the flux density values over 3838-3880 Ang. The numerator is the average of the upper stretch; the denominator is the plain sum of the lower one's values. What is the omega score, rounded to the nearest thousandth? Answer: 0.006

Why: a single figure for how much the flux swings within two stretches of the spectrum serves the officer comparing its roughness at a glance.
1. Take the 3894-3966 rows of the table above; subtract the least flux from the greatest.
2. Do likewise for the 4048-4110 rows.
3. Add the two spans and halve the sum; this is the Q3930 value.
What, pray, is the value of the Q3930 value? 4.31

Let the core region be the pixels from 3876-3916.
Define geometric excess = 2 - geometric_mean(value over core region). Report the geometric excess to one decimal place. -3.9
